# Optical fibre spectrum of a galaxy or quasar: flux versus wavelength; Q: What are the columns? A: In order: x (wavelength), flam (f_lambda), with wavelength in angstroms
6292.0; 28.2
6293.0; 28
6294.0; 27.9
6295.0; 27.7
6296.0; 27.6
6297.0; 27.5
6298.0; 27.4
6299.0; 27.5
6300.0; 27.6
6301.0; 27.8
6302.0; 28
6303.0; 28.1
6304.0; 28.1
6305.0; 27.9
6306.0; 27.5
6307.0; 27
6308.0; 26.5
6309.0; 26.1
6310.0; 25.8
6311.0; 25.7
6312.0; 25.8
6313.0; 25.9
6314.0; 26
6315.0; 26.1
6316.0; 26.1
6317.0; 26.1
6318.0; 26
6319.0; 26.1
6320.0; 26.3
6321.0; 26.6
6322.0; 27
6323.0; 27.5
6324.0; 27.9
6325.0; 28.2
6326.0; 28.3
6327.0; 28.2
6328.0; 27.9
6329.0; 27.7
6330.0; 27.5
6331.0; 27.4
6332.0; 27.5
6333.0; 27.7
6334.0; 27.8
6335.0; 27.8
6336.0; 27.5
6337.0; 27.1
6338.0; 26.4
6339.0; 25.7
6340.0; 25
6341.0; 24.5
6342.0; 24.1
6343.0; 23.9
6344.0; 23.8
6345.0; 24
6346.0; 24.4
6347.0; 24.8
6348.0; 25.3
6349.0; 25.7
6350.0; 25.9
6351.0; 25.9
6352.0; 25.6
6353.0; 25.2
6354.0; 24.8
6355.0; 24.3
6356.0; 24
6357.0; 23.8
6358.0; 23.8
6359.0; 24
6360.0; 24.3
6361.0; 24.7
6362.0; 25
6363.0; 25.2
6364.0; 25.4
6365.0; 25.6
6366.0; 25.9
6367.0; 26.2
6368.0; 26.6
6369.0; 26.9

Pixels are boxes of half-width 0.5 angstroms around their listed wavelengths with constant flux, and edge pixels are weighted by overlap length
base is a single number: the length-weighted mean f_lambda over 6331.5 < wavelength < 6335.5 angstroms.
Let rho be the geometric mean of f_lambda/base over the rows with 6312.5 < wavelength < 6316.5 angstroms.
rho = 0.940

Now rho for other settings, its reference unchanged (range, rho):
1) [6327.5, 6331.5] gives 0.997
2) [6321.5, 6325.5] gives 0.998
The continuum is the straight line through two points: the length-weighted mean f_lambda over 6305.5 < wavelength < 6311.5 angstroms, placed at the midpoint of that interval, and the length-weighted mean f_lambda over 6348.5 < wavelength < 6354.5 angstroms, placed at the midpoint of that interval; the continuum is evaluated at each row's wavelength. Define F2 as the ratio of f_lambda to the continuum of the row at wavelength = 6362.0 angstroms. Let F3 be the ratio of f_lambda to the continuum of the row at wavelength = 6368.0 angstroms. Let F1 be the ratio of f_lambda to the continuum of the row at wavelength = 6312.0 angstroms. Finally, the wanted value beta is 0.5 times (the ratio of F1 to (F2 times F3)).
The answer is 0.47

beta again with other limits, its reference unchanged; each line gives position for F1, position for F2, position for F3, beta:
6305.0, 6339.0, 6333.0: 0.49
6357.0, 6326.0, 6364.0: 0.43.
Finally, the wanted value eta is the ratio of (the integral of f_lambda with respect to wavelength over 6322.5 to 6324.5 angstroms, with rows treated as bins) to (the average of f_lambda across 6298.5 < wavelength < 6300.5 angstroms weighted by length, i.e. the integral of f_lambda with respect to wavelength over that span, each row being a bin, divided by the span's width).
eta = 2.01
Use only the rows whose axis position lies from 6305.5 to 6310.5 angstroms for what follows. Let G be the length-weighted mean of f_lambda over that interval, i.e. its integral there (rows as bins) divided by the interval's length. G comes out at 26.6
